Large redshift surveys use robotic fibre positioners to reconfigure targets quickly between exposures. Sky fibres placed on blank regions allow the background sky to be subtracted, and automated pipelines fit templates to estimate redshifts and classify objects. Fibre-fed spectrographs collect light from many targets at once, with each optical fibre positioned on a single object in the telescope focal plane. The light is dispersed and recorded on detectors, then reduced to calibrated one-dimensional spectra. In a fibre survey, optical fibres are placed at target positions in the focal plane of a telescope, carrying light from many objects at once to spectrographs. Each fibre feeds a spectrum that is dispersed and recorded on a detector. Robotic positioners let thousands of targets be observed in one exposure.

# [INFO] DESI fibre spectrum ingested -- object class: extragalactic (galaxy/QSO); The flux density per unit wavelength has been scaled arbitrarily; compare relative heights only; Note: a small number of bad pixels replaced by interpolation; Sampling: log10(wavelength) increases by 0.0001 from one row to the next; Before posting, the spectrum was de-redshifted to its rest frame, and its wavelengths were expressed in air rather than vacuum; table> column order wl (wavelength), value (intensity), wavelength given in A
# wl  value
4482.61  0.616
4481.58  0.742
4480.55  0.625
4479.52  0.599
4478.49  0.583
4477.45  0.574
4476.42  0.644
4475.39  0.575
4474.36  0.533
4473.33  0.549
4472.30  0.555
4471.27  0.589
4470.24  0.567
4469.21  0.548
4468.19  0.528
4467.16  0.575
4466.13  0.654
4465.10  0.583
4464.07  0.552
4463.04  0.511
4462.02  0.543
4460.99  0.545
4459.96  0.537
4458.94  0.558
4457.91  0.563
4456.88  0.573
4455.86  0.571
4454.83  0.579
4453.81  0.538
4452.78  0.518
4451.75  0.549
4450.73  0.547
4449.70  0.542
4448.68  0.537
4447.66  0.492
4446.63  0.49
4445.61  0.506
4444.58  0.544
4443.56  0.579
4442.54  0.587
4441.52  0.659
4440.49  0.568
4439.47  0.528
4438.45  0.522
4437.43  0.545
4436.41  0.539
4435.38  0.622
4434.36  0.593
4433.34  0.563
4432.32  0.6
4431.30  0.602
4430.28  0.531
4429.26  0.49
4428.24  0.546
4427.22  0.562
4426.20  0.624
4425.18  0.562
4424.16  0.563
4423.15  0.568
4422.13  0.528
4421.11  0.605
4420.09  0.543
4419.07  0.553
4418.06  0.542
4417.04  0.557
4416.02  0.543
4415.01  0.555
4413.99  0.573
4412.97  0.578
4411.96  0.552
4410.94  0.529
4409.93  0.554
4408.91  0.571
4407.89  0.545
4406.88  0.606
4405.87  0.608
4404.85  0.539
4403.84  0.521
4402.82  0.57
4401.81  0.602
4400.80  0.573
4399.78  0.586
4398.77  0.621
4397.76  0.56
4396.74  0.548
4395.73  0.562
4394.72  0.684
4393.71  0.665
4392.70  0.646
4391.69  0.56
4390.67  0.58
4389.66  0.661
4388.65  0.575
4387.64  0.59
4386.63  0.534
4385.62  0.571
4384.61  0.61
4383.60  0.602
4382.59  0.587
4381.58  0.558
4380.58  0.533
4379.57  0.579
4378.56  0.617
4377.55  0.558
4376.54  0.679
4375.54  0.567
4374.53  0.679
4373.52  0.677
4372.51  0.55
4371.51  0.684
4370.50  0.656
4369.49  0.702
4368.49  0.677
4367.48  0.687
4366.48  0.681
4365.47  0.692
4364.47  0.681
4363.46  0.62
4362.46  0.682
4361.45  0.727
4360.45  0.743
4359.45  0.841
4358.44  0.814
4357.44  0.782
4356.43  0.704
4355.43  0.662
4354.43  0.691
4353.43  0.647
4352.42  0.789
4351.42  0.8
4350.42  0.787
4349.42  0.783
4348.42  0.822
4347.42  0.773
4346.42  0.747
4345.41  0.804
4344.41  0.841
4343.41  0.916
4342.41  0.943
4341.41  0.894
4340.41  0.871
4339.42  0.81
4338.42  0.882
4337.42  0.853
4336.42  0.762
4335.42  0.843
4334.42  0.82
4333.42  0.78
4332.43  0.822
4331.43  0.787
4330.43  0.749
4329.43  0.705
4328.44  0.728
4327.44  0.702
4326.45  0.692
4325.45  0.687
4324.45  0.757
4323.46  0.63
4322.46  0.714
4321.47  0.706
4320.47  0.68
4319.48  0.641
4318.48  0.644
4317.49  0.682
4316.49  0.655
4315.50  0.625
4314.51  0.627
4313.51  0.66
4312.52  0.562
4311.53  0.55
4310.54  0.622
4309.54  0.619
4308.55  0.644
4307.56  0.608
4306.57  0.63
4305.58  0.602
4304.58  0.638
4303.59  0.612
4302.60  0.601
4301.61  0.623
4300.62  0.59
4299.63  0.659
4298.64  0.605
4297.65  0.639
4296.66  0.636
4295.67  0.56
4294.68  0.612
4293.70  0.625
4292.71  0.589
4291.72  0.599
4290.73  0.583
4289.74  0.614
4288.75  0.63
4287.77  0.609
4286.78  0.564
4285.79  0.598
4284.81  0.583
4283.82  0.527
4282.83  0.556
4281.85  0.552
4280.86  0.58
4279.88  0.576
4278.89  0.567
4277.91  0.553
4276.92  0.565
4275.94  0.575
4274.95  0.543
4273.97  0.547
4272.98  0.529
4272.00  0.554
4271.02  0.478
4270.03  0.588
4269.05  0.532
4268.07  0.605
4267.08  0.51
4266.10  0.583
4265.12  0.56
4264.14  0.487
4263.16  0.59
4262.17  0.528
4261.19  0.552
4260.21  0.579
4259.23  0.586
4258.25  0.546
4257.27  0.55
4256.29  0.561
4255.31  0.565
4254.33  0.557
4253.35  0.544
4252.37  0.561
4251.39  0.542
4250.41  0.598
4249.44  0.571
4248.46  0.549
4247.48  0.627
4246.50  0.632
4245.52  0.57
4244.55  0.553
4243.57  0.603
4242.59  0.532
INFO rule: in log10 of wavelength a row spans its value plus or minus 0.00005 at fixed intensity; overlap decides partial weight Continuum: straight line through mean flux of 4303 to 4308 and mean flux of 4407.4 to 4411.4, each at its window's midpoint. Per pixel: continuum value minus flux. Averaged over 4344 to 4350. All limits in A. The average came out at -0.20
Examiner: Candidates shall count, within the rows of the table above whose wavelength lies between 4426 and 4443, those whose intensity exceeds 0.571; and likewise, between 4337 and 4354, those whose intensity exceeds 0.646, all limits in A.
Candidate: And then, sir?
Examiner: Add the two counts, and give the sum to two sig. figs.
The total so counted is 24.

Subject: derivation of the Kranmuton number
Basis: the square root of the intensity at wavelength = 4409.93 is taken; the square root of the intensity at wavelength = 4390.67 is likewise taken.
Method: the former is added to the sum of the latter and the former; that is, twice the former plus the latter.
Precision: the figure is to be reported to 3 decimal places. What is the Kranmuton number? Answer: 2.250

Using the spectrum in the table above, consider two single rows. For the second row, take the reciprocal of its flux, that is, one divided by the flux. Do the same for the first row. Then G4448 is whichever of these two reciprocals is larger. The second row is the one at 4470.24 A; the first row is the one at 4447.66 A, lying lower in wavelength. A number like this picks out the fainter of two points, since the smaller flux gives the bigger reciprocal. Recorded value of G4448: 2.03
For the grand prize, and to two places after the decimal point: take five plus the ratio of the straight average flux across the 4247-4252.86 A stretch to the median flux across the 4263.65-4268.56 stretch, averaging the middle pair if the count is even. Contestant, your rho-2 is 6.03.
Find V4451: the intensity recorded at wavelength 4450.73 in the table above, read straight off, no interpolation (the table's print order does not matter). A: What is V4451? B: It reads 0.547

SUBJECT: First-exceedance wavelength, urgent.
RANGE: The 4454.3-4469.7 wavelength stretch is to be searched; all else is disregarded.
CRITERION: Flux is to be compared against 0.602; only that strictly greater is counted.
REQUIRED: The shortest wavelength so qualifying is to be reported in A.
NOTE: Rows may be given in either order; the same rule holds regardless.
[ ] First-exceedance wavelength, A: 4466.13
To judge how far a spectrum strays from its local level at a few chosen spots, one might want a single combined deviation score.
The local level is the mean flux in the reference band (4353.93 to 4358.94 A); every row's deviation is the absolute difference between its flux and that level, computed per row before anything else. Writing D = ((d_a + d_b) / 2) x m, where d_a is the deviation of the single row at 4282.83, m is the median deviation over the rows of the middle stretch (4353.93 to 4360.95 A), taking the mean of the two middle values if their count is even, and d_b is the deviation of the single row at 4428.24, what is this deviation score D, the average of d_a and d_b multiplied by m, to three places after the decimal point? 0.009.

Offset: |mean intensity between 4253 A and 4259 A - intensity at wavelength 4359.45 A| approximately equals 0.29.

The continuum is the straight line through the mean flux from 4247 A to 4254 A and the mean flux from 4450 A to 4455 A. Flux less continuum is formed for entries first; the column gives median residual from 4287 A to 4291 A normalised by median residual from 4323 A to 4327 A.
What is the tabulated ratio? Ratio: 0.36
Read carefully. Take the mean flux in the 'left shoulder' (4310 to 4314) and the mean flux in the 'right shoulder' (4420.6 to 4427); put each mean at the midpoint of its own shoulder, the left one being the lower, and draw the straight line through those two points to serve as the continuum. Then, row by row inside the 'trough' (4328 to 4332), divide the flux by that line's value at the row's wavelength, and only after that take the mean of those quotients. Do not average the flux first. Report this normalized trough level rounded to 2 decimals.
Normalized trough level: 1.25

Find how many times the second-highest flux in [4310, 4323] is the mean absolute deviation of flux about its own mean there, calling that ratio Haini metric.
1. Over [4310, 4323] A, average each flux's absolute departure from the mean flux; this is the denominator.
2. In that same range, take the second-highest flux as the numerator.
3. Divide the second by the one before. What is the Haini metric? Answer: 20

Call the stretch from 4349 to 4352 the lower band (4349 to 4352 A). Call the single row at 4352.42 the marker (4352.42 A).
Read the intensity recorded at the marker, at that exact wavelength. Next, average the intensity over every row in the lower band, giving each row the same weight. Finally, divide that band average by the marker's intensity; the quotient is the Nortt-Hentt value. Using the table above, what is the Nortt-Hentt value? 1.00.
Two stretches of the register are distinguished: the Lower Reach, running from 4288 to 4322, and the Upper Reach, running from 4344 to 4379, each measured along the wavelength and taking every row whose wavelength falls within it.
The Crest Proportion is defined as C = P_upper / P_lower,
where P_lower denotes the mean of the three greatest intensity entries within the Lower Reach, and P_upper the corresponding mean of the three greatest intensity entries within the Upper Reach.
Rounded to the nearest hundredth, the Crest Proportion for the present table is 1.21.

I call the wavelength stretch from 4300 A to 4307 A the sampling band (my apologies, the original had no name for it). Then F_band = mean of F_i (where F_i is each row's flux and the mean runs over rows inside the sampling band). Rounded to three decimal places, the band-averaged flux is 0.614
